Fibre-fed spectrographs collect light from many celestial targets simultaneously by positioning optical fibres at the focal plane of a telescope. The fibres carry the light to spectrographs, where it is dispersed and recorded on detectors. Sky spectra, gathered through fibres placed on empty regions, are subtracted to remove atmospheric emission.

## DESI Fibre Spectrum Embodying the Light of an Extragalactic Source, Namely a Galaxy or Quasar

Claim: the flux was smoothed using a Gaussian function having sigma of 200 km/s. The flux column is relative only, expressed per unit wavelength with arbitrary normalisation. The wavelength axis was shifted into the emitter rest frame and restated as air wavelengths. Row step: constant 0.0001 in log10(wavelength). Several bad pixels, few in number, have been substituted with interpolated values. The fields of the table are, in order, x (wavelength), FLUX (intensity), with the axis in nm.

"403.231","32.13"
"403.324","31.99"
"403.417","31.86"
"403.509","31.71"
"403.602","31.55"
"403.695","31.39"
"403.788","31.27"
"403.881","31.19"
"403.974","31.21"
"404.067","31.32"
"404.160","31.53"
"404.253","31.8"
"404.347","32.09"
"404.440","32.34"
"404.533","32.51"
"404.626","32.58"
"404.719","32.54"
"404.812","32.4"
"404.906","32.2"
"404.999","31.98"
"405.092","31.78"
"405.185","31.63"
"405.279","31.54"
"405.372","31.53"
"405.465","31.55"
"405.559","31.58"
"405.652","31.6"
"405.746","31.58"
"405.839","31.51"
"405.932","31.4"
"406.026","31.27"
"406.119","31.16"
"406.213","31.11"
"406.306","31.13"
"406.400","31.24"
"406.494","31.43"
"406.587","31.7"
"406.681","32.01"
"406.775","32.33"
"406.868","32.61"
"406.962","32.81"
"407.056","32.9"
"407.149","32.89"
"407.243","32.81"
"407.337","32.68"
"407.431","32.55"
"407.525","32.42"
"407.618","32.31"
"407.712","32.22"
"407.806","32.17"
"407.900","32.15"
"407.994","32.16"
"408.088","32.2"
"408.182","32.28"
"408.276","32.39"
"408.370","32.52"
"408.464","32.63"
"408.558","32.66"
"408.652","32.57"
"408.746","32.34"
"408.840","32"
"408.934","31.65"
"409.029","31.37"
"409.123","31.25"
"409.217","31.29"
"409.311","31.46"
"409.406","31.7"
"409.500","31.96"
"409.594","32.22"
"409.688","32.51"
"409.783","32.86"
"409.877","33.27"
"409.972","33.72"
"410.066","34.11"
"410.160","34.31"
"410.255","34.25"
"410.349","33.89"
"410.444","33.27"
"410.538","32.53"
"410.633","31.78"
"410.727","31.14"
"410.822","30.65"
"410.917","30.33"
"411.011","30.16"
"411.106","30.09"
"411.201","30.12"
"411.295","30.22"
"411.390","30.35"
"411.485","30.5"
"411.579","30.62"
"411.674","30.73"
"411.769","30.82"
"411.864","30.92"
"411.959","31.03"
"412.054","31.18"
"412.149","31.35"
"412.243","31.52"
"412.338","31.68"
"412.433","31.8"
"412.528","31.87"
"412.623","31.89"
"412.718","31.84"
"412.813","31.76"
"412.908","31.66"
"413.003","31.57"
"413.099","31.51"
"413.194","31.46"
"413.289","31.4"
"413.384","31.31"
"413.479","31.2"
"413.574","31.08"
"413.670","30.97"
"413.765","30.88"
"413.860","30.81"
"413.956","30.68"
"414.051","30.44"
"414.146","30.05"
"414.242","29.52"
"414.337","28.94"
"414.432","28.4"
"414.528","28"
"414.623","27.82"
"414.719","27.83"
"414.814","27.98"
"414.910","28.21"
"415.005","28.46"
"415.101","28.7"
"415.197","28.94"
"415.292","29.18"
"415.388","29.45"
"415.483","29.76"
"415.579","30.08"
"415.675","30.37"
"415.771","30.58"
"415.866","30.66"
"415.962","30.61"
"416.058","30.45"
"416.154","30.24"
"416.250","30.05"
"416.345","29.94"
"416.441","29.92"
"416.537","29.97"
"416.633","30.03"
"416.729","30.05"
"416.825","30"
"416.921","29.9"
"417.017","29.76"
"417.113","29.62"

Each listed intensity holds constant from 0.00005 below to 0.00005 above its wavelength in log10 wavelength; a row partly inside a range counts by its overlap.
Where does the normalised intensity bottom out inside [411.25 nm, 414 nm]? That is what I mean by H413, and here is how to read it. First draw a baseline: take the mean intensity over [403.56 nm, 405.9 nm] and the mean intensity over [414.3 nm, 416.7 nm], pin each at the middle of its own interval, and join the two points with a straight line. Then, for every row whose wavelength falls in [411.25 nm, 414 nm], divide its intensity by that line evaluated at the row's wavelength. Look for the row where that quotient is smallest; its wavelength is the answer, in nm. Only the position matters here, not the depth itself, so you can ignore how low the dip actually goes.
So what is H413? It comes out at 411.295 nm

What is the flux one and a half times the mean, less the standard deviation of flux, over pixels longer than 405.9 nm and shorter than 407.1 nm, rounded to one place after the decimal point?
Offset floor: 47.0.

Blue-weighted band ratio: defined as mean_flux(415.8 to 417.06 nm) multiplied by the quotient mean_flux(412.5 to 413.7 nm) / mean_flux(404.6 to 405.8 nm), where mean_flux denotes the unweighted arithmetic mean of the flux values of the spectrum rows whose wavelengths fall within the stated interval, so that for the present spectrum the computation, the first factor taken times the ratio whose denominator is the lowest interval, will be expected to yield 29.8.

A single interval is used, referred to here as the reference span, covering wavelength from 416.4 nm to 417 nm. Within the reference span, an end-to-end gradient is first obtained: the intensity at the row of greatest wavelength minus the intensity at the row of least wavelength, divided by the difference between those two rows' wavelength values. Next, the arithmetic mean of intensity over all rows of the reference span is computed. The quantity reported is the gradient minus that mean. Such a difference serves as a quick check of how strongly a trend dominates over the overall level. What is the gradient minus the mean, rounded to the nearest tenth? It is -30.0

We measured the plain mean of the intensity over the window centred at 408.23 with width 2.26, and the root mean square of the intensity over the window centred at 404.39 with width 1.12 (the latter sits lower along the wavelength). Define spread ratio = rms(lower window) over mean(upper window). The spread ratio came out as 0.99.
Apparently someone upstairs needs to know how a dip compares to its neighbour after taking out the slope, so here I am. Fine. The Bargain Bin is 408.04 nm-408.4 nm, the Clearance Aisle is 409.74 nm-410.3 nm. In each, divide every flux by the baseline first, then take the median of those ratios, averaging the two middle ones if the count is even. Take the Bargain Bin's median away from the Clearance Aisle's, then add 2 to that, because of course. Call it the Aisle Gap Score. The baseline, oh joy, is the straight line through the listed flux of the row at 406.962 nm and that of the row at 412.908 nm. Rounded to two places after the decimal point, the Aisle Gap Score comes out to 2.06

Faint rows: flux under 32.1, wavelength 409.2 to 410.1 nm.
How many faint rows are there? 4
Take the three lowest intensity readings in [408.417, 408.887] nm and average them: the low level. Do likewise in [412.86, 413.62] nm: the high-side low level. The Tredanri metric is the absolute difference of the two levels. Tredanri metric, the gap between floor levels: 1.1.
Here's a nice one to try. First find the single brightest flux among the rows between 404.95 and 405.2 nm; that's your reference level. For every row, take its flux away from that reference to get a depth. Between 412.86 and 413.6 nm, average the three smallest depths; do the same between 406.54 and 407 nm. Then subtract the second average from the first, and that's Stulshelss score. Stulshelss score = 1.0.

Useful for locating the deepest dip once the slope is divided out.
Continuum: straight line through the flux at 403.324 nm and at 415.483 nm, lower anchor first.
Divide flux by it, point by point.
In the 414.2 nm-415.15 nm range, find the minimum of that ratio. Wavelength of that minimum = 414.623 nm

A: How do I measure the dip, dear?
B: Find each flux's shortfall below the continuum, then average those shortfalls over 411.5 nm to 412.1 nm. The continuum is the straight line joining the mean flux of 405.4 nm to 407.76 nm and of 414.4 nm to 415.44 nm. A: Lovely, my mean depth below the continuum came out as -1.1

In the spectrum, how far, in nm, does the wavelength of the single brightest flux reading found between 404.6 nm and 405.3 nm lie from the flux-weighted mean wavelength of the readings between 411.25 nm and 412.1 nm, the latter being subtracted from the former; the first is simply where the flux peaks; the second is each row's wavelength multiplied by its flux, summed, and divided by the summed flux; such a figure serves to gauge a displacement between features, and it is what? -7.05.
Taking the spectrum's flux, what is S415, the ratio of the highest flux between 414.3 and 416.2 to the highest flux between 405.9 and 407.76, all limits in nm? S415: 0.93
